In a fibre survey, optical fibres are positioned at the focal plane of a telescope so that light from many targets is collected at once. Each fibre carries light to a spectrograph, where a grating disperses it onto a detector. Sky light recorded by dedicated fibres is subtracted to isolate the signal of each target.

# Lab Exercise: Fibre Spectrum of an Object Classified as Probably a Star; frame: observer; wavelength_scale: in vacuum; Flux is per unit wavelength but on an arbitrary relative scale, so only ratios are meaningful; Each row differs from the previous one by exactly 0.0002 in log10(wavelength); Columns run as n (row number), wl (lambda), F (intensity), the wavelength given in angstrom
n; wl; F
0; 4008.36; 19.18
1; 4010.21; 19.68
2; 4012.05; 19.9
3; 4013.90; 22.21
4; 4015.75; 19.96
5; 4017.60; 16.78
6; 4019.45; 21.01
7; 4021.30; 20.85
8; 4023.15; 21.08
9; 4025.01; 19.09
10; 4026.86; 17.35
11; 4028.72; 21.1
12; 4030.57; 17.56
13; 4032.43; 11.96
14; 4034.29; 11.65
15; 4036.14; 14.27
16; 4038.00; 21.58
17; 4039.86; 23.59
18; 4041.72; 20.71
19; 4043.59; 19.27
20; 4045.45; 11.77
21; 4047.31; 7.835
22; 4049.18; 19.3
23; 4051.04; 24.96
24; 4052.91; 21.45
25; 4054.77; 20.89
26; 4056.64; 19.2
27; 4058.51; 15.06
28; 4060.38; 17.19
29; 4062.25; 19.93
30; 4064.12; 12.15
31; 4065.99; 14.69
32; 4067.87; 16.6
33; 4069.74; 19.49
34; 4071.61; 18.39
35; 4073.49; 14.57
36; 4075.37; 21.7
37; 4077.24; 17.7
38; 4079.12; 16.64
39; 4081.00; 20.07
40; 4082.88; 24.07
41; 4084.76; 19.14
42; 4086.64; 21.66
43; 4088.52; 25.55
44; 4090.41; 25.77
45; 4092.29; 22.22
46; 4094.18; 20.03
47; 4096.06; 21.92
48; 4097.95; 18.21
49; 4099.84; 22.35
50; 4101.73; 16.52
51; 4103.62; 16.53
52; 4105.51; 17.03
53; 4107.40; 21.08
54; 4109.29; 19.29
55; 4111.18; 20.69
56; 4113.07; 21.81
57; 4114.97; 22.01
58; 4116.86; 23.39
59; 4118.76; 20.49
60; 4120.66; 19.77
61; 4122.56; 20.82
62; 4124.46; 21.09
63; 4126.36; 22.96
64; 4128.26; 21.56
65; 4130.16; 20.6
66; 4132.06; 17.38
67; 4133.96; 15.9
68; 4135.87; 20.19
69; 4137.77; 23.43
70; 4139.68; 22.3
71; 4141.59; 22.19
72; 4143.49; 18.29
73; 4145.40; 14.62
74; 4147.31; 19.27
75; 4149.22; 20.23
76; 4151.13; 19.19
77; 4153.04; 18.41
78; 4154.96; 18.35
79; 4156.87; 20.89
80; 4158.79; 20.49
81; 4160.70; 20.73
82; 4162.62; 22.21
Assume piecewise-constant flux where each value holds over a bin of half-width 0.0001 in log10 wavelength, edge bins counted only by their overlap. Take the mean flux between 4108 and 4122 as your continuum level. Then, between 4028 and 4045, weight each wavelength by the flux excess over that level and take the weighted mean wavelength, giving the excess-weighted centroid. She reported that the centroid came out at 4033.8 angstrom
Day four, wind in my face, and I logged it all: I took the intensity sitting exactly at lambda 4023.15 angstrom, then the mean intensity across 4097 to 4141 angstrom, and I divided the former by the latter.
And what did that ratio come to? 1.0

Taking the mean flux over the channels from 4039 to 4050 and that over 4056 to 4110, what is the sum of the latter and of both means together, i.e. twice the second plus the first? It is 55.3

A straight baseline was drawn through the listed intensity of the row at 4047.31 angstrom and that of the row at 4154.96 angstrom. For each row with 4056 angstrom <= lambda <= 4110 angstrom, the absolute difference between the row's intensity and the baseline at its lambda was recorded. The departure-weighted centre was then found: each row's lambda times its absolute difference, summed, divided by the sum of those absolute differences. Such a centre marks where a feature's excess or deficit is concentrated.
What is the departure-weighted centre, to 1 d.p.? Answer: 4082.1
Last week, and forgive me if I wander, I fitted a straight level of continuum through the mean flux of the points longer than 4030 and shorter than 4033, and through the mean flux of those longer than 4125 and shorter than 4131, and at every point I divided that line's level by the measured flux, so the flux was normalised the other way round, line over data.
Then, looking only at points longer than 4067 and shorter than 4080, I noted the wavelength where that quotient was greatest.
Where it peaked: 4073.49 angstrom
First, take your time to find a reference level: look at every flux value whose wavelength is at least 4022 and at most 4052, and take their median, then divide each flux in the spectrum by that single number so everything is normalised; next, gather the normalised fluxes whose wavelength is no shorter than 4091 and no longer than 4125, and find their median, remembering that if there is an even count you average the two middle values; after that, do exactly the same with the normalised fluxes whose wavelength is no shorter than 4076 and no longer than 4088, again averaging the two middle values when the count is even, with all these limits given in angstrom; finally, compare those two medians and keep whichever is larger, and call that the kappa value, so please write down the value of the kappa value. 1.08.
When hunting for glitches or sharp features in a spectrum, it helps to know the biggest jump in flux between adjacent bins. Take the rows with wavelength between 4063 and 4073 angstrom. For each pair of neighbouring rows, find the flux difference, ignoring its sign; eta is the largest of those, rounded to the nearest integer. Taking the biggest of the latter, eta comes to 3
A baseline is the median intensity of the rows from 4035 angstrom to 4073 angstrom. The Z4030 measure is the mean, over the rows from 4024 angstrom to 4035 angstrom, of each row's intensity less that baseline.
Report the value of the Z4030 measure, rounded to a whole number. -3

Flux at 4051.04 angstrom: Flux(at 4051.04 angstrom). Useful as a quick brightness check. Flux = 24.96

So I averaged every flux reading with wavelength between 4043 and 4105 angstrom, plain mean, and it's 18.9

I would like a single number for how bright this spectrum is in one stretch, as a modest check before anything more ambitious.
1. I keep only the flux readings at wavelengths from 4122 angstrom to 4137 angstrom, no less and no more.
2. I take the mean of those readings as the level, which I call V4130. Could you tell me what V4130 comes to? 20.1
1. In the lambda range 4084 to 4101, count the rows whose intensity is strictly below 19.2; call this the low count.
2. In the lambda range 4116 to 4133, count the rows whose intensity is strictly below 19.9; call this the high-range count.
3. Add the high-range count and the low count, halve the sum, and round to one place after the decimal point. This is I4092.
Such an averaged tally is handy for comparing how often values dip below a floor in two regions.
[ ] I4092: 2.0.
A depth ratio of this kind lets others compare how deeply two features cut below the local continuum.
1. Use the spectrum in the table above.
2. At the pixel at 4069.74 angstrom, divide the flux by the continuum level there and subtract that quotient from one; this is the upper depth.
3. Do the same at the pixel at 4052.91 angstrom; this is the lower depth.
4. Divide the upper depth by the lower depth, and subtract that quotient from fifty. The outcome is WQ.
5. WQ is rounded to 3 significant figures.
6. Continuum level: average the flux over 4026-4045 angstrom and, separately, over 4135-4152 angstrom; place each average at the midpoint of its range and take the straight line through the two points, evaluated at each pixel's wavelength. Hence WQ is 49.7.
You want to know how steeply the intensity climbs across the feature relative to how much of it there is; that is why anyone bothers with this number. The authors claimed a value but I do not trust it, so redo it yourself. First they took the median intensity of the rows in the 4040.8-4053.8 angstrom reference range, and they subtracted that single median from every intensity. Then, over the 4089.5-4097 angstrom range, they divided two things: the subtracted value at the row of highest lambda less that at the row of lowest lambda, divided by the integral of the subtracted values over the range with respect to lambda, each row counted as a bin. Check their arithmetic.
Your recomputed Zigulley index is -0.16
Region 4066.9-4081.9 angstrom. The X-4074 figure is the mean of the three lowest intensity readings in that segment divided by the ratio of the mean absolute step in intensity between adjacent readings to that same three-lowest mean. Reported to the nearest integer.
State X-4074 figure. 76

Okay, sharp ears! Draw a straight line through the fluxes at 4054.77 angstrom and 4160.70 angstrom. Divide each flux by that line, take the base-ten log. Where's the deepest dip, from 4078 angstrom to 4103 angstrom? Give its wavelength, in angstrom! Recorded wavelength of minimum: 4101.73 angstrom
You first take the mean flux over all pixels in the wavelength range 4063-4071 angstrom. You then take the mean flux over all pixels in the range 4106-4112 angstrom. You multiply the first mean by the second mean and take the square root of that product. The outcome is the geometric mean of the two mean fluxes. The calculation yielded 17.9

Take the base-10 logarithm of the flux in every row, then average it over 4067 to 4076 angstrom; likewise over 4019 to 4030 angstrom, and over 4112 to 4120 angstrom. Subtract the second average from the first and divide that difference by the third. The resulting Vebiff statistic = -0.03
